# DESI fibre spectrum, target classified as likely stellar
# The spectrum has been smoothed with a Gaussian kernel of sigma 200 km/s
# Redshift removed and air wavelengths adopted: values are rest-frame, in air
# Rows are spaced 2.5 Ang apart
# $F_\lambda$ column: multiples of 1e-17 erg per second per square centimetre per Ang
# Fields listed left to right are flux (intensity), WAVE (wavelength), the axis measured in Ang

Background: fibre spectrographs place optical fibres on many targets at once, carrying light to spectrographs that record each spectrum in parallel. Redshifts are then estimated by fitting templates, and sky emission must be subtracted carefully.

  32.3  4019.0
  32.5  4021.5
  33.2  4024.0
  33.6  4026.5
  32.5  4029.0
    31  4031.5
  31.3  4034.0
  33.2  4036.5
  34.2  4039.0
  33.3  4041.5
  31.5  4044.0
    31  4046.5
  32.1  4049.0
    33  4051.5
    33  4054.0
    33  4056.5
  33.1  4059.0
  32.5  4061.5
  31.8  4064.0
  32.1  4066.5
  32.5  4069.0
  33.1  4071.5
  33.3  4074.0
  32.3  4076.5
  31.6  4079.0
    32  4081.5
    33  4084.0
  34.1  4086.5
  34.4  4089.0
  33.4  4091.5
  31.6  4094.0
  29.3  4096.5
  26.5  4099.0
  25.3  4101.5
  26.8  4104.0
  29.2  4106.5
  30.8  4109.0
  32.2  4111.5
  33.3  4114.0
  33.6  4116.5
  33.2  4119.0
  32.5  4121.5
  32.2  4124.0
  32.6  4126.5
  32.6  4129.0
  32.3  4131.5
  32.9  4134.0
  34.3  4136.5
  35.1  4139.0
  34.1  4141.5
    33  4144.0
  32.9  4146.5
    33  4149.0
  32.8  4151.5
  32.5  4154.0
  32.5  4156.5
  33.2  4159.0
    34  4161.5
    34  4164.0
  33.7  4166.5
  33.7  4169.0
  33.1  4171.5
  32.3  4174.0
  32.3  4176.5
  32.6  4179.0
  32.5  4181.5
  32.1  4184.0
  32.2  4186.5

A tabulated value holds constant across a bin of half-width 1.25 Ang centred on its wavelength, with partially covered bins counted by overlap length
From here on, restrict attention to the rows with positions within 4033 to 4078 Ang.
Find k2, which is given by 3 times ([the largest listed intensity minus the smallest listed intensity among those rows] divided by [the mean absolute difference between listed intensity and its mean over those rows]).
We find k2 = 14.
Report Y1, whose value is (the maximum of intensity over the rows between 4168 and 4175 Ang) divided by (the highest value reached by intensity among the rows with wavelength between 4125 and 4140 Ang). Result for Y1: 0.96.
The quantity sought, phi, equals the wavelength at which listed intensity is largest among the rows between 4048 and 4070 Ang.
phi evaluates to 4059.0 Ang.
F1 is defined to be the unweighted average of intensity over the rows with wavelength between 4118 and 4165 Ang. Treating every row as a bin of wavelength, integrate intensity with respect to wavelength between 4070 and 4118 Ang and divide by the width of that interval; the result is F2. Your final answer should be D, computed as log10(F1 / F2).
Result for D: 0.02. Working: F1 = 33.1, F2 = 31.37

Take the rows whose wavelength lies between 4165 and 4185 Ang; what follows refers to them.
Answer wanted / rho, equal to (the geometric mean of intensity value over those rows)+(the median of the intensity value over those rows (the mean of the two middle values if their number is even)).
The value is 65.3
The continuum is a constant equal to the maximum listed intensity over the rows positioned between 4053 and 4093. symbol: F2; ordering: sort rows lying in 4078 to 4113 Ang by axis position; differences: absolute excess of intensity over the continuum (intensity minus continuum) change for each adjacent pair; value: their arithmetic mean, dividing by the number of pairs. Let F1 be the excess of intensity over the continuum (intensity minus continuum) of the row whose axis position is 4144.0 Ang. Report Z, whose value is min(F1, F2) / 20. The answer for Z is -0.070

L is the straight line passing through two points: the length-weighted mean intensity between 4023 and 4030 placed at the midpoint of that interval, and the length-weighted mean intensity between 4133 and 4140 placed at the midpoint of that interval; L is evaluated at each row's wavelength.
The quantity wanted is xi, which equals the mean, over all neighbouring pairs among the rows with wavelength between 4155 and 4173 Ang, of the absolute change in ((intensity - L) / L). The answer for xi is 0.012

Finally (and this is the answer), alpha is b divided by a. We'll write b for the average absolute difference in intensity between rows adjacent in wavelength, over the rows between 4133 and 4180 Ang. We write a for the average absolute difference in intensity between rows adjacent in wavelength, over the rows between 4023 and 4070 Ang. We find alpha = 0.6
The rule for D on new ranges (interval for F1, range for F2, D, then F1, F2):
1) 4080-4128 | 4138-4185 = -0.02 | 31.4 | 33.12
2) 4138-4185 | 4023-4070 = 0.01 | 33.1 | 32.52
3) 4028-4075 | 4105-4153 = 0.00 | 32.5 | 32.74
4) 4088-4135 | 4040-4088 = -0.02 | 31.3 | 32.56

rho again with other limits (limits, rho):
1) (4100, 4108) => 53.9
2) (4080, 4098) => 65.5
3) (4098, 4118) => 59.6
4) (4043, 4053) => 63.7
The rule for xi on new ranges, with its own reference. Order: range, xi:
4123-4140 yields 0.017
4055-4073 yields 0.013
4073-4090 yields 0.022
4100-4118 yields 0.040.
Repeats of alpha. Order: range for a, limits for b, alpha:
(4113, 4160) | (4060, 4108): 2.3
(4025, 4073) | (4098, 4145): 1.2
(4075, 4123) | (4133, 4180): 0.4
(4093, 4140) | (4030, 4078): 0.6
